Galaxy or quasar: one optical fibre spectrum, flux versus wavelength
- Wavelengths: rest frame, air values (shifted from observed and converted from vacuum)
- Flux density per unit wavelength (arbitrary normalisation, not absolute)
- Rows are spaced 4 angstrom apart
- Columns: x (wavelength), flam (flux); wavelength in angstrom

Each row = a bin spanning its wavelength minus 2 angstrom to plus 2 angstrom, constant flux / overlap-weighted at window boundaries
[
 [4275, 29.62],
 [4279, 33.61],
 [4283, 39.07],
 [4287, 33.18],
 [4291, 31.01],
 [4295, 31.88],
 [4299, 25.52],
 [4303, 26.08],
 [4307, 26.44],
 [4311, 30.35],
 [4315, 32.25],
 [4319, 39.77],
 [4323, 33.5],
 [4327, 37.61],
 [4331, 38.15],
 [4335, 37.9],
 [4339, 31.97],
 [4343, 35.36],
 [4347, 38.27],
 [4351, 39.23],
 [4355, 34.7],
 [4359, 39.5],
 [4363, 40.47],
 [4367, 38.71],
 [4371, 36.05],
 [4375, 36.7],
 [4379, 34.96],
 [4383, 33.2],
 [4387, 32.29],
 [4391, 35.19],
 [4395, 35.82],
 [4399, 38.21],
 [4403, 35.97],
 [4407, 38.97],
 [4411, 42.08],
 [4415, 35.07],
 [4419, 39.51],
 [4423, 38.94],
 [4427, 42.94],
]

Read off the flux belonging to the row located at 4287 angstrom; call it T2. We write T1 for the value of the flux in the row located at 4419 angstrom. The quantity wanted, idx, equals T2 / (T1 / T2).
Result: 27.9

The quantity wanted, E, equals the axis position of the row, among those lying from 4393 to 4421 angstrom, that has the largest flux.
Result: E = 4411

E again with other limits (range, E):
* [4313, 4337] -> 4319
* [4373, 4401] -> 4399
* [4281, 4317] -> 4283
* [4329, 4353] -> 4351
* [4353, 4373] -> 4363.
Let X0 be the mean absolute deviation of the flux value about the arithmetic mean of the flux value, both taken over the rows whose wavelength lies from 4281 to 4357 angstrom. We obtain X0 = 3.8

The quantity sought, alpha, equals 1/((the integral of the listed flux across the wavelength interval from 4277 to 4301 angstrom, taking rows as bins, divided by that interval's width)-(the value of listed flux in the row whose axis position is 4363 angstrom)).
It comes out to -0.1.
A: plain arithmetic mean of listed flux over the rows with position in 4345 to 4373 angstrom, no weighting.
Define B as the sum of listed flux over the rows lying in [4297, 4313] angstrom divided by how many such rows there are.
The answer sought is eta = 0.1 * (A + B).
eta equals 6.52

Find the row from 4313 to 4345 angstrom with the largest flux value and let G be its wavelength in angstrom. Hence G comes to 4319 angstrom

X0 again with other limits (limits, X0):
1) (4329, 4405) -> 2.0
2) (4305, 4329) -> 3.6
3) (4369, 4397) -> 1.2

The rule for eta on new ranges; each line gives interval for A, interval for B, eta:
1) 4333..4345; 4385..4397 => 6.95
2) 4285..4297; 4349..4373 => 7.01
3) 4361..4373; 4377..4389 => 7.19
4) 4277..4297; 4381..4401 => 6.87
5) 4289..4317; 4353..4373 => 6.70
